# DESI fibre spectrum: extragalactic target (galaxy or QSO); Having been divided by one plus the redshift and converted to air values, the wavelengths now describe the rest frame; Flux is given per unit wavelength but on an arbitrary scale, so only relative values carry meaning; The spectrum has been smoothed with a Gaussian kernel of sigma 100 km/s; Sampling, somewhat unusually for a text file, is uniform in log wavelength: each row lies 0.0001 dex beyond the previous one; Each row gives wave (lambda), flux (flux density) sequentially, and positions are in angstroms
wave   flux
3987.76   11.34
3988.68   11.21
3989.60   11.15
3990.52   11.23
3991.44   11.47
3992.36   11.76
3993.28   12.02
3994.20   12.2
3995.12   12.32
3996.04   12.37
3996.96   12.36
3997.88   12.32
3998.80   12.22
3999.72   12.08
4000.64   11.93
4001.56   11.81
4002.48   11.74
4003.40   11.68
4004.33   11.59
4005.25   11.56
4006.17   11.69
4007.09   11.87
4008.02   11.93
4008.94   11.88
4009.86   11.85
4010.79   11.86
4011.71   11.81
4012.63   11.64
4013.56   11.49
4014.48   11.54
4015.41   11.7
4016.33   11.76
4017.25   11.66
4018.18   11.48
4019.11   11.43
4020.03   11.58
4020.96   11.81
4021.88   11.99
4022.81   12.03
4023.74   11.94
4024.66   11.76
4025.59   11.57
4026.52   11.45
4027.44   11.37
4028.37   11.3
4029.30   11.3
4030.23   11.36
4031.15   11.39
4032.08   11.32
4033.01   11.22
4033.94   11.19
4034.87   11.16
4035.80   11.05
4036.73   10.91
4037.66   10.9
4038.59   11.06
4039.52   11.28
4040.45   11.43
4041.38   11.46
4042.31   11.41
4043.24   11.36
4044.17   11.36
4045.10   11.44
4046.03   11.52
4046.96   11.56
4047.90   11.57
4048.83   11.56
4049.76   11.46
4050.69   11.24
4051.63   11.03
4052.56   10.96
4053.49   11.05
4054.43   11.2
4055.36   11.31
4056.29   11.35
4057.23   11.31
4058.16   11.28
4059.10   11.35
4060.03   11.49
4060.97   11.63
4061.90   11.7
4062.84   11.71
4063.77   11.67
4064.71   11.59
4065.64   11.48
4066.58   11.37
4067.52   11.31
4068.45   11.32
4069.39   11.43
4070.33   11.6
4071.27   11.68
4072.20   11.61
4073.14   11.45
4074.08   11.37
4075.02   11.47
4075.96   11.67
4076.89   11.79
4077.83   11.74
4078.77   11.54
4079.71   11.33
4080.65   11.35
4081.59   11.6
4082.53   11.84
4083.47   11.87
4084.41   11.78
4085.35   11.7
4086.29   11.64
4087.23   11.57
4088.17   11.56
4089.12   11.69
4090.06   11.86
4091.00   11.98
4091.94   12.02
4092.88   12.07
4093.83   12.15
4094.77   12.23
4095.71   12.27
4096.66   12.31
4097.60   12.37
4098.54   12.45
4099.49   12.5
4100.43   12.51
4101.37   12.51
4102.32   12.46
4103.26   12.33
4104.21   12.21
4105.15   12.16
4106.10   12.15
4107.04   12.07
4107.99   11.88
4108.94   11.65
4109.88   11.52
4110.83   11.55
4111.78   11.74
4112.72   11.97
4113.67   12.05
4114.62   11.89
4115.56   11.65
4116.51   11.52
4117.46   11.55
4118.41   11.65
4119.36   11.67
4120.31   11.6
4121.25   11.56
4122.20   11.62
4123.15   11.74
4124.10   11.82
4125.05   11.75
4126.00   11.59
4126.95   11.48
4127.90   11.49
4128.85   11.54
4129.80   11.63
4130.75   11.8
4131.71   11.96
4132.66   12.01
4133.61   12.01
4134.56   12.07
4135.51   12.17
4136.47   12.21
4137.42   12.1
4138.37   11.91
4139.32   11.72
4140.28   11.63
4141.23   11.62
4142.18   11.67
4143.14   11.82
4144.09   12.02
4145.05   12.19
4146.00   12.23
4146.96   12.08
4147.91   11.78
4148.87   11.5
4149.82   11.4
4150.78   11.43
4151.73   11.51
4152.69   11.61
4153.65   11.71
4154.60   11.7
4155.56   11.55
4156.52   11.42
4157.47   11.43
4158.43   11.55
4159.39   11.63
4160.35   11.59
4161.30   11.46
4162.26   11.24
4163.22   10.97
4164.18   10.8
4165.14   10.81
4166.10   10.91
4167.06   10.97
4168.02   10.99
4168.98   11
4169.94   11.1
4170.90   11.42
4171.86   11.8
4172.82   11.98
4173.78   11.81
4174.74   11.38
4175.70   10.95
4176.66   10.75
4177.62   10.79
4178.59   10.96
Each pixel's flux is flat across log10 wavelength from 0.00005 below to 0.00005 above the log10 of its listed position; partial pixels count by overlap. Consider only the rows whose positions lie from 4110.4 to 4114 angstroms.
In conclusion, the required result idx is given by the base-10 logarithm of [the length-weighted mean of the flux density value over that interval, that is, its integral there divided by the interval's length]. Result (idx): 1.07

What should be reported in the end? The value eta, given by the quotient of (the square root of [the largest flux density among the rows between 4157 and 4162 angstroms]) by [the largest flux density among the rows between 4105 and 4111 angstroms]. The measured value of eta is 0.280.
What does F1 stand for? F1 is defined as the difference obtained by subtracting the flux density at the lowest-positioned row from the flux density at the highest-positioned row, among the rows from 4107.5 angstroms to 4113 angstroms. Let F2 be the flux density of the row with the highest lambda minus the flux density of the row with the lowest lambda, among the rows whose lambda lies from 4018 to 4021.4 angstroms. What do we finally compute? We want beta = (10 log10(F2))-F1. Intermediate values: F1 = 0.09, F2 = 0.33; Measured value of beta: -4.9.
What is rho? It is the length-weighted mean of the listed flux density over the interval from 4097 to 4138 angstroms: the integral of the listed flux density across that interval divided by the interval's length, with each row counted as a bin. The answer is 11.9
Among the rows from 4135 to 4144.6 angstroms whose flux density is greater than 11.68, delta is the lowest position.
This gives 4135.51 angstroms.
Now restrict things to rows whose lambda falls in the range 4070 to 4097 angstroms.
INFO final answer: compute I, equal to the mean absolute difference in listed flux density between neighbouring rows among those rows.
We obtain 0.10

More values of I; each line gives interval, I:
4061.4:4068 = 0.07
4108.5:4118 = 0.14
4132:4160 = 0.11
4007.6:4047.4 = 0.09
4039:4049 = 0.05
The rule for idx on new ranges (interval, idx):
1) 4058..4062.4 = 1.06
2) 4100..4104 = 1.09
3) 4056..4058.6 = 1.05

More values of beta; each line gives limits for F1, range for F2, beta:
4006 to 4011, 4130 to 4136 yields -4.5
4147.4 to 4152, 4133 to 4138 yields -10.2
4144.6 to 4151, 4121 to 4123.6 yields -6.7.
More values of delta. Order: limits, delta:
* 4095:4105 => 4095.71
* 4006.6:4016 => 4007.09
